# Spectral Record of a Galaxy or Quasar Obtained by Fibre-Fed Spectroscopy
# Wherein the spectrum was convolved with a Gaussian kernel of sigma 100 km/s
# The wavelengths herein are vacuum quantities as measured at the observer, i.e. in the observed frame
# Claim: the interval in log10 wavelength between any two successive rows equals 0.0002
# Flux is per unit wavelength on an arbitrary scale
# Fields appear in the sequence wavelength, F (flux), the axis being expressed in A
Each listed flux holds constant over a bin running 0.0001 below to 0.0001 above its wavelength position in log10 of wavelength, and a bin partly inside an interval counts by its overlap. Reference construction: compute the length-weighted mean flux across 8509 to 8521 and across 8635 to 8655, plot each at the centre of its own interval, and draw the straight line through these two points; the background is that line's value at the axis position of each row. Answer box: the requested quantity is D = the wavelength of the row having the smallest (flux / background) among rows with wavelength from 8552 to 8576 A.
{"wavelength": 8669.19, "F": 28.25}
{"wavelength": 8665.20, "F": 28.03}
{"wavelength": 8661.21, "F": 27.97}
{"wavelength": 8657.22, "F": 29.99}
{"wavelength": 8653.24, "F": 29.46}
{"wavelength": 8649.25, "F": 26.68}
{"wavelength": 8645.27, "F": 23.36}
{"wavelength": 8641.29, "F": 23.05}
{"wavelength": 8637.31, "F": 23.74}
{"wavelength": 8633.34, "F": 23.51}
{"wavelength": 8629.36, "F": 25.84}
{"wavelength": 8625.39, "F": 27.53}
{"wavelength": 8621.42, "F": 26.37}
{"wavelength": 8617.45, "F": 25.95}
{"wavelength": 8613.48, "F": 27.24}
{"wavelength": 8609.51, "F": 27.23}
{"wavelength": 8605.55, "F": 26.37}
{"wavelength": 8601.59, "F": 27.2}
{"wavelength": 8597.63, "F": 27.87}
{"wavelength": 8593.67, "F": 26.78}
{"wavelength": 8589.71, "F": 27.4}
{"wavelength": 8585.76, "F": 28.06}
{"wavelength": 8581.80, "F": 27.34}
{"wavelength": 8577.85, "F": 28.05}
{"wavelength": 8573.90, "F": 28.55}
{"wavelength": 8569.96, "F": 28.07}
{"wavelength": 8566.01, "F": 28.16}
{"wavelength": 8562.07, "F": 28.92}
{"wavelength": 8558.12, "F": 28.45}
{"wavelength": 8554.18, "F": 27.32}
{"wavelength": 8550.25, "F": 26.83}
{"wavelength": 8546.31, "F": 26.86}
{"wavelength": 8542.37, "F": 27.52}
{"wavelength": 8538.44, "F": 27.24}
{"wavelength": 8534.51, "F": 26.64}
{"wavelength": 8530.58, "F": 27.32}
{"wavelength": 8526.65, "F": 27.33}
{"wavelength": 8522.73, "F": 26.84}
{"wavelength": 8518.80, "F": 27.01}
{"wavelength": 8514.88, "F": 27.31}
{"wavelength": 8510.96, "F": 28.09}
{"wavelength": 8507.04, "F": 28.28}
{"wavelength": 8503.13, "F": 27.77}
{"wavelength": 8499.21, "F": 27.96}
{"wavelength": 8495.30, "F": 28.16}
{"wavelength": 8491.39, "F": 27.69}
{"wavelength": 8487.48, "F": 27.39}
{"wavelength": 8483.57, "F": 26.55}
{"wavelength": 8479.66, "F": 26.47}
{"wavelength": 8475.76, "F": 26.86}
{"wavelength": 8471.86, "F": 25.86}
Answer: 8554.18 A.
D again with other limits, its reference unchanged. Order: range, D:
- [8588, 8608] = 8605.55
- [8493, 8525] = 8522.73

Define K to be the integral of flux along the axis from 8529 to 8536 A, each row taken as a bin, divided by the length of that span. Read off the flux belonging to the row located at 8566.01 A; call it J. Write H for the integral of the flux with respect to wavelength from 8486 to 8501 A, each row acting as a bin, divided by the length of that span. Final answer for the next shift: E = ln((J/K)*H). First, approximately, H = 27.8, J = 28.16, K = 27.0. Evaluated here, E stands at 3.37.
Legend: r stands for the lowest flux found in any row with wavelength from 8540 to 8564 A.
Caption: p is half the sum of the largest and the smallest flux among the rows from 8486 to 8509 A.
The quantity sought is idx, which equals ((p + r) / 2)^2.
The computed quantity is 747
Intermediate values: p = 27.8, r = 26.83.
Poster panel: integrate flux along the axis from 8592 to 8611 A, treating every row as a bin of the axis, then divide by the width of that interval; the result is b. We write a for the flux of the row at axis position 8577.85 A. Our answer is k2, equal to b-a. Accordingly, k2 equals -1.0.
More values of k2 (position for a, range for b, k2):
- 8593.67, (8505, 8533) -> 0.7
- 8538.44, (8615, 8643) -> -2.0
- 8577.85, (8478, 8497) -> -0.8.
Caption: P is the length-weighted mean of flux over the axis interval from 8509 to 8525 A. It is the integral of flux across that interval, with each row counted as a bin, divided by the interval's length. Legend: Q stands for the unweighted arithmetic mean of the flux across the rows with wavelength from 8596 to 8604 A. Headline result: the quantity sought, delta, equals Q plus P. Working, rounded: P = 27.3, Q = 27.5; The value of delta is 54.9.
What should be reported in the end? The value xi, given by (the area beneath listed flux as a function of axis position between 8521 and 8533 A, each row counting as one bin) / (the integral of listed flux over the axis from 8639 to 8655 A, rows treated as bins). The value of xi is 0.80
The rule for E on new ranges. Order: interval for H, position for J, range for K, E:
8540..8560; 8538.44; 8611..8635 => 3.35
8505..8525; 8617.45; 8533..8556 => 3.27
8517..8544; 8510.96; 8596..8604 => 3.32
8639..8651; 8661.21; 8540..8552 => 3.22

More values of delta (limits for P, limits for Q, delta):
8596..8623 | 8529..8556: 54.0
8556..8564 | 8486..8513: 56.5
